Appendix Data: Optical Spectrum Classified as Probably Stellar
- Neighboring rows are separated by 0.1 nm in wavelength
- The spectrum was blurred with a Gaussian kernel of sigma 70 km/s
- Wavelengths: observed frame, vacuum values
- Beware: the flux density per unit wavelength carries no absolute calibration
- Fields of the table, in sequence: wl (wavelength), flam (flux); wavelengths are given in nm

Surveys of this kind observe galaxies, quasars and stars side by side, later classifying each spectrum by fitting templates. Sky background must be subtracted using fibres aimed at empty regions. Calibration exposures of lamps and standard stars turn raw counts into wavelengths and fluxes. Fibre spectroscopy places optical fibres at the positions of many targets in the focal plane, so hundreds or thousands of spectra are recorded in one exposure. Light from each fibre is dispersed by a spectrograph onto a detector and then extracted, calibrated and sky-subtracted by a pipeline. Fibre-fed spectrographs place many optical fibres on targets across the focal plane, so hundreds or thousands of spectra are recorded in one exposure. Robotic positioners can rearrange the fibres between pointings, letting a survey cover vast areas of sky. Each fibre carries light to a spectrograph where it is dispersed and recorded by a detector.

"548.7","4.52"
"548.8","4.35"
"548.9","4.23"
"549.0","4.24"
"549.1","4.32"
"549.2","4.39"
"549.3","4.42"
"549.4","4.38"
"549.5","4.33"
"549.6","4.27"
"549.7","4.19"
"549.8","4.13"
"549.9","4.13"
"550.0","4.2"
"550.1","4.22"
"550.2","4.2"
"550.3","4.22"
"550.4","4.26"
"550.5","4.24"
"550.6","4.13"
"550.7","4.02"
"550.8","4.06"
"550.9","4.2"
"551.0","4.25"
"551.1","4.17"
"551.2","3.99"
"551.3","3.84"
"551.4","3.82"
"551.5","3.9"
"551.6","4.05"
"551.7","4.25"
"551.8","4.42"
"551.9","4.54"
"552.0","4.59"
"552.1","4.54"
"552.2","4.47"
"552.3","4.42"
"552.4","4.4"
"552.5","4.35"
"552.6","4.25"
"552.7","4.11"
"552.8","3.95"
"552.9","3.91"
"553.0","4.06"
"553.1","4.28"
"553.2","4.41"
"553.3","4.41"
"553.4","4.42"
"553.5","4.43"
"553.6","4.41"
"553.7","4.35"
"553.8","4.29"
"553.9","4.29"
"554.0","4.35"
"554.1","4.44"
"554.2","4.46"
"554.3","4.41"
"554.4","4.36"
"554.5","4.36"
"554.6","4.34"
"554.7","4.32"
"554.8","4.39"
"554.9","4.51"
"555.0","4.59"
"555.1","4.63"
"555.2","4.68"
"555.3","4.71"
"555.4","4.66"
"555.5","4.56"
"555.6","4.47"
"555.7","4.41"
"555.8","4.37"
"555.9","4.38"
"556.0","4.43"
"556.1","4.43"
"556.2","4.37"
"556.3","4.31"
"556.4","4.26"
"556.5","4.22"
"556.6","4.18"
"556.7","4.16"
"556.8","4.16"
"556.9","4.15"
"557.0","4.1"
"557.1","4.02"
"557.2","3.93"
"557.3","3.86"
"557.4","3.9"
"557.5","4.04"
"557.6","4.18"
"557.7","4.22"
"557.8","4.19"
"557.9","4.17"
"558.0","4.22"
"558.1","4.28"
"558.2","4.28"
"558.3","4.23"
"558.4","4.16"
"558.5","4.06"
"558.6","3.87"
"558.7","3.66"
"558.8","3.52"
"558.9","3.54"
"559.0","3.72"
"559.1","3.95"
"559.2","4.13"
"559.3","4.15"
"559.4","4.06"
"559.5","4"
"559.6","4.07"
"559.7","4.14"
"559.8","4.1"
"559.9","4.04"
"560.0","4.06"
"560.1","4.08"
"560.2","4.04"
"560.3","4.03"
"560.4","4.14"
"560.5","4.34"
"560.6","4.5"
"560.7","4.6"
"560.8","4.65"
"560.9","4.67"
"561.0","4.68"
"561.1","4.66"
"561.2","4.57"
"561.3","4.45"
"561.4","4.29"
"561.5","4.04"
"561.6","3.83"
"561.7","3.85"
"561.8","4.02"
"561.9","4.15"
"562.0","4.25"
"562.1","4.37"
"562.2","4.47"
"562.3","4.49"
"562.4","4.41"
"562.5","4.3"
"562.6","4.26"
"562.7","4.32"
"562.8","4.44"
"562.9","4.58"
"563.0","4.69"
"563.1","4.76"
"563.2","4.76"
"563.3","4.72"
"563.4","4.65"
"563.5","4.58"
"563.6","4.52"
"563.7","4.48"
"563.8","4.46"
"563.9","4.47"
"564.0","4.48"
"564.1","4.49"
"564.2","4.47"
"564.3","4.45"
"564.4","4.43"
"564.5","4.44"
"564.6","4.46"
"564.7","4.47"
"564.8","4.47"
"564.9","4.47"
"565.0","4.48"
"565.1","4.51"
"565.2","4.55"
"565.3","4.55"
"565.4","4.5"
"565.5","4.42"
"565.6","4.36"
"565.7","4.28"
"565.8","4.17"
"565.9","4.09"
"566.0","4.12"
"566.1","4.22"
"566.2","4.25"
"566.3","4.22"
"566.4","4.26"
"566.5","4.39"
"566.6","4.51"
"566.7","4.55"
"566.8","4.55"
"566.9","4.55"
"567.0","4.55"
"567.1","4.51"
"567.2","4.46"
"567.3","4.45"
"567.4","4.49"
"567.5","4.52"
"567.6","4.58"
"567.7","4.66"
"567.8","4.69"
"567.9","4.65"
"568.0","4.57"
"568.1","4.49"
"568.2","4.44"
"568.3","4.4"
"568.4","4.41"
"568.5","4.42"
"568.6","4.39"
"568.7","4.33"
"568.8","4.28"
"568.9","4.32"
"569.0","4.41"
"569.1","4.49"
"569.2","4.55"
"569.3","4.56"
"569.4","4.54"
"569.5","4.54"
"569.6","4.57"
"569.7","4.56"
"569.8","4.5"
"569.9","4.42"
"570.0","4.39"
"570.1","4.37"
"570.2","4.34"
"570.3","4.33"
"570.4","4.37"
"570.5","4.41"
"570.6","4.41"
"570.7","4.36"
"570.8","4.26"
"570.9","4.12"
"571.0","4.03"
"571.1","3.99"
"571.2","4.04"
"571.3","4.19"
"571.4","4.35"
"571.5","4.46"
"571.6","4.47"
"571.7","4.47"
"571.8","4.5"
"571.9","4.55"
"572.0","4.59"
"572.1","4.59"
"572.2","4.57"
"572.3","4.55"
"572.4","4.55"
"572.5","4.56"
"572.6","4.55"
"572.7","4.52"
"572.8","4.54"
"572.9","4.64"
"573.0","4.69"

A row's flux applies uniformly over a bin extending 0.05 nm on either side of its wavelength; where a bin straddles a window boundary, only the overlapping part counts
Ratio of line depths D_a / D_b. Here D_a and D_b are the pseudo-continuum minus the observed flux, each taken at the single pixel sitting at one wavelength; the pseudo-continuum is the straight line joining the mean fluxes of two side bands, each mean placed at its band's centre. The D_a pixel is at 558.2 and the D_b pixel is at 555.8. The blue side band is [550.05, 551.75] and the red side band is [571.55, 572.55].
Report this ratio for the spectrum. 0.14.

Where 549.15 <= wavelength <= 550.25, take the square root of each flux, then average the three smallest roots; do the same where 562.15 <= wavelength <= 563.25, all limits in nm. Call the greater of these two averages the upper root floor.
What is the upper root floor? 2.07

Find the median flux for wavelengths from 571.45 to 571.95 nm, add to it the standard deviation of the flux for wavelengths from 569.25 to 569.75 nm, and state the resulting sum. 4.48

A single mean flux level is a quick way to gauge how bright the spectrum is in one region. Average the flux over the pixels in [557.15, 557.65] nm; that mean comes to 3.98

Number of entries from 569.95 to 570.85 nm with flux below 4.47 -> 9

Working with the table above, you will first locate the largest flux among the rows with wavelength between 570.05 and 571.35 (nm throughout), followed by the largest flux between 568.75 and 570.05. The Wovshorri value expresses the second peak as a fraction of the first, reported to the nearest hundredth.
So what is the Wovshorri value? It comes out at 1.04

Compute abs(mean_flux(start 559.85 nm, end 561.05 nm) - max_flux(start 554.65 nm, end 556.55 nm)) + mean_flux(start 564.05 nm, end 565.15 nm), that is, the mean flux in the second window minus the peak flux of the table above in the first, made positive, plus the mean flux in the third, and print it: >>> 4.9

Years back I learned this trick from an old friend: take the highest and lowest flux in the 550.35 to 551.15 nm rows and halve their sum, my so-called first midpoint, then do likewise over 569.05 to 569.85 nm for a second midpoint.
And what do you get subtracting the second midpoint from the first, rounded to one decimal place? -0.4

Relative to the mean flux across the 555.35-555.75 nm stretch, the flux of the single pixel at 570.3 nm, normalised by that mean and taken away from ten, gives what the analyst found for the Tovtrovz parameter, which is 9.04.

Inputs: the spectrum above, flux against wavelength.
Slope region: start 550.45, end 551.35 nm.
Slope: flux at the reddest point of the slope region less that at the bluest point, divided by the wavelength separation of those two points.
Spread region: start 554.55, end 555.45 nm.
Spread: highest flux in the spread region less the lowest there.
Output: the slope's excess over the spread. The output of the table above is -0.9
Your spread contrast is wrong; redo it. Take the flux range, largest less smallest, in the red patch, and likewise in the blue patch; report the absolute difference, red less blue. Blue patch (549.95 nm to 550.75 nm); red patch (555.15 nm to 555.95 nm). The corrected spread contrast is 0.10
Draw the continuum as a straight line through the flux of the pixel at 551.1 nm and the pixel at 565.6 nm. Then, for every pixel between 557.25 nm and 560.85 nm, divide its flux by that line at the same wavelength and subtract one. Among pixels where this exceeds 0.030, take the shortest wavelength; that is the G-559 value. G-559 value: 560.6 nm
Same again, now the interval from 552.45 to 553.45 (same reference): 552.5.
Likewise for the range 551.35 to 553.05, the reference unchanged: 551.8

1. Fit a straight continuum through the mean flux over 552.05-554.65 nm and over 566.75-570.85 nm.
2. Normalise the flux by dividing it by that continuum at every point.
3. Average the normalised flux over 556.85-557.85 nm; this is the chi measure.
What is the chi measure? 0.931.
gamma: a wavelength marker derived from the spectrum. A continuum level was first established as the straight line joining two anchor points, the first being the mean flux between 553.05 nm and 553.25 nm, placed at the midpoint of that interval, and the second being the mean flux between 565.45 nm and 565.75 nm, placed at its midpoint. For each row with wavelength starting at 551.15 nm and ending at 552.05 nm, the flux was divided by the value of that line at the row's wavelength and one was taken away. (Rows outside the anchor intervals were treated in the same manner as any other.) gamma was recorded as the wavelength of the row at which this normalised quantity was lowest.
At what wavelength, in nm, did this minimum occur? 551.4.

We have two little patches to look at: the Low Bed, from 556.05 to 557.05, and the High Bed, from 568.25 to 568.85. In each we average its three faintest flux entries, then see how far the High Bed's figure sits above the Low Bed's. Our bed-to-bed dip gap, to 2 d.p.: 0.20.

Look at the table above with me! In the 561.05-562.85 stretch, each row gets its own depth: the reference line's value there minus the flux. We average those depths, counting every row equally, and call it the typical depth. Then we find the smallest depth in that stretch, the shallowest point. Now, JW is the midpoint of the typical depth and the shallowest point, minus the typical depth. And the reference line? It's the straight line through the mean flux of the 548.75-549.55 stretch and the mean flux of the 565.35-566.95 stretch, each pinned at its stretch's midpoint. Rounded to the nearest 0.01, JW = -0.19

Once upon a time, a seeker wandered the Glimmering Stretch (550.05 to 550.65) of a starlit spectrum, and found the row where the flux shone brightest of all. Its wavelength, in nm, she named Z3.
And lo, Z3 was 550.4 nm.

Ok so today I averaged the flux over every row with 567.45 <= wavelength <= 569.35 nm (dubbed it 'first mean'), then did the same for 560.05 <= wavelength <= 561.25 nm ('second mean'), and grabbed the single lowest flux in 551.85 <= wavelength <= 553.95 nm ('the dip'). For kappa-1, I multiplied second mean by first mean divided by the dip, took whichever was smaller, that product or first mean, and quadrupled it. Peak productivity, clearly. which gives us 17.9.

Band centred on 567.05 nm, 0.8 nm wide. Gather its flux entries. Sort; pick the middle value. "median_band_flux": 4.53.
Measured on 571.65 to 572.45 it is 4.55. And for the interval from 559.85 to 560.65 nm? 4.07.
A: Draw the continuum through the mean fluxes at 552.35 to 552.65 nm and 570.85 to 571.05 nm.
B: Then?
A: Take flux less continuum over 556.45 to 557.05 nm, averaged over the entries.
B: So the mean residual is -0.11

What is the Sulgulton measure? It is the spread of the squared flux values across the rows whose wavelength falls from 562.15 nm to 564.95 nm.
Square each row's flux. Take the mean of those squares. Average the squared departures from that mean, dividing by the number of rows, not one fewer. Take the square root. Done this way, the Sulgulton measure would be 1.11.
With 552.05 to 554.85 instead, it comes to 1.25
